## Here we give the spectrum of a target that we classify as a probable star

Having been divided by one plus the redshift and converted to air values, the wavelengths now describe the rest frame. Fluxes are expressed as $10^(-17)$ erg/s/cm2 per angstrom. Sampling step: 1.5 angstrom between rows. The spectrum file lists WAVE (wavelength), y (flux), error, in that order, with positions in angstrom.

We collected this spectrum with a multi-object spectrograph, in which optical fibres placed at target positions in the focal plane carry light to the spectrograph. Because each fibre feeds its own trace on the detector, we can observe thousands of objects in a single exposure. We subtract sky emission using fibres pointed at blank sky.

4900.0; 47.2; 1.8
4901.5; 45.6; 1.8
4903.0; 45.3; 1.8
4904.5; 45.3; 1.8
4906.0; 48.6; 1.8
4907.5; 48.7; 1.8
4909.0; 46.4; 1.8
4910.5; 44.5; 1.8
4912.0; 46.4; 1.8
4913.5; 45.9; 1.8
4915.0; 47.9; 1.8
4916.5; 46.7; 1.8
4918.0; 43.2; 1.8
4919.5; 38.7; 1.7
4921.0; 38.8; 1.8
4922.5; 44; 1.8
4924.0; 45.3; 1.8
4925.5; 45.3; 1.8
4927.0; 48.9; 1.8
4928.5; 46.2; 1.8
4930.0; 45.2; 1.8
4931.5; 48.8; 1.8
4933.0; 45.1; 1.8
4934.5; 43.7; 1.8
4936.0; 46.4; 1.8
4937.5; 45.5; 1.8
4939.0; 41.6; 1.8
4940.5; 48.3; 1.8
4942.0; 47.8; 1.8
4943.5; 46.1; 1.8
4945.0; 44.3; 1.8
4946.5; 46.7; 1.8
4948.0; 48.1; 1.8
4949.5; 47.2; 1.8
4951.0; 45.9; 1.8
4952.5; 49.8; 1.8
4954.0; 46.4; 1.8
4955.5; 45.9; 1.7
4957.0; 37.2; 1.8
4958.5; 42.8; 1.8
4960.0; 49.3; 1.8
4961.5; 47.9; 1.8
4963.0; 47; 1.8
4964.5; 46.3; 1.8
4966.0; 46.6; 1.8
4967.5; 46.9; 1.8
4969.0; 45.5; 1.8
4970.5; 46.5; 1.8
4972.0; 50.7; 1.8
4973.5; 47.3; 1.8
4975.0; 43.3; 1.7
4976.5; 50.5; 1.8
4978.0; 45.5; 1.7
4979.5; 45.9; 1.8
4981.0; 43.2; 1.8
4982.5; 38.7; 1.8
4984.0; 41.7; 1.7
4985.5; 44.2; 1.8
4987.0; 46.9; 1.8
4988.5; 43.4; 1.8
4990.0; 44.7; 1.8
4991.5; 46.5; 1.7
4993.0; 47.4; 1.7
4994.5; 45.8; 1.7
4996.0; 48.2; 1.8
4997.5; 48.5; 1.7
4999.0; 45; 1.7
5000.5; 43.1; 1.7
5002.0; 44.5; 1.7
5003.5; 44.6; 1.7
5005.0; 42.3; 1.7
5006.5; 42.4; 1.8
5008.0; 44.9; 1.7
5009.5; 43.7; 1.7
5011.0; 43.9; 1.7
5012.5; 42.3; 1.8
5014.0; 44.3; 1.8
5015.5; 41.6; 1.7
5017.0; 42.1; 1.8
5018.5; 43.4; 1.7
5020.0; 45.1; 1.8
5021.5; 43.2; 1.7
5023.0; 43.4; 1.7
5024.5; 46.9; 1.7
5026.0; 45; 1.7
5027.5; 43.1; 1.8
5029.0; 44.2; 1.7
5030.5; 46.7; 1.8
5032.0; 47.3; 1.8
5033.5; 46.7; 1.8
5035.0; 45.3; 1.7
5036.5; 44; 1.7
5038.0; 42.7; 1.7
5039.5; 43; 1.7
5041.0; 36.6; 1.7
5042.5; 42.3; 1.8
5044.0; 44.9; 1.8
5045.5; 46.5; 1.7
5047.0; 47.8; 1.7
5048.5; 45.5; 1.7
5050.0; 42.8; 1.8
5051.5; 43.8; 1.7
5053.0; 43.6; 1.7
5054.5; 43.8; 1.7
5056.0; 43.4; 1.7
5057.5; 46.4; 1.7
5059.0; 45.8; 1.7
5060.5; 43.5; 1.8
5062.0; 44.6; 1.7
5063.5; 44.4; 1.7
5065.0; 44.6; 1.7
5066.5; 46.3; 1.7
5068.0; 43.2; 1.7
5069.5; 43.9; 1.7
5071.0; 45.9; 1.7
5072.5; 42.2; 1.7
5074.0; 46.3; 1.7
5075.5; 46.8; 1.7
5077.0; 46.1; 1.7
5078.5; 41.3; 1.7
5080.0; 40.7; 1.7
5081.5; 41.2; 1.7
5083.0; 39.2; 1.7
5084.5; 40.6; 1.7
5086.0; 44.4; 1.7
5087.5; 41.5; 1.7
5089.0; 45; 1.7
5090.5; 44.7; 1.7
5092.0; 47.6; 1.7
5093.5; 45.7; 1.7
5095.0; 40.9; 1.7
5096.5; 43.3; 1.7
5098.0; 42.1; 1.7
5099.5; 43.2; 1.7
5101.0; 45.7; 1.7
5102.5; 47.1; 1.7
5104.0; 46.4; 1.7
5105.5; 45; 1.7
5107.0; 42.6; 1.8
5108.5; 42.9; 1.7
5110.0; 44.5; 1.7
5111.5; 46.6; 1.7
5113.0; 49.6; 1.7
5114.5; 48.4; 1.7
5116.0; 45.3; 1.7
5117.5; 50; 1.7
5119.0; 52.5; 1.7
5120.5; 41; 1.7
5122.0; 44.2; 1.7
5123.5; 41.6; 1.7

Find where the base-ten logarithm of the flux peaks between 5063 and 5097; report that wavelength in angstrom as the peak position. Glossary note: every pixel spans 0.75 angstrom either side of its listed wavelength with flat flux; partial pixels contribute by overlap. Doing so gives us 5092.0 angstrom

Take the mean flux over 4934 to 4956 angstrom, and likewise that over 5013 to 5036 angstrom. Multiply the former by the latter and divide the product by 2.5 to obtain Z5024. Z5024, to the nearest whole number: 824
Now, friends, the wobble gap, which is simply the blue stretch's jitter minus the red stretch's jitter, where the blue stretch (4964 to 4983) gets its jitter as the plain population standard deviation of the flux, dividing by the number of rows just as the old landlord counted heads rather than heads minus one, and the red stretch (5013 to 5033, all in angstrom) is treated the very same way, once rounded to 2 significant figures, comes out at 1.2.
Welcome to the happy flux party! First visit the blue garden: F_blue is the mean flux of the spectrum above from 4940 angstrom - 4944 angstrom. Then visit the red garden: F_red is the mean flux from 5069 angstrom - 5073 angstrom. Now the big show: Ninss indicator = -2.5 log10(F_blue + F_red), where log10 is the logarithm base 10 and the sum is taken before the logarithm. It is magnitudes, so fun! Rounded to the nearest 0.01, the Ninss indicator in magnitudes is -4.90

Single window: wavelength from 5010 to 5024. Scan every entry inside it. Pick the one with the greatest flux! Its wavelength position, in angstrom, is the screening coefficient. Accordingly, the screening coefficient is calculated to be 5020.0 angstrom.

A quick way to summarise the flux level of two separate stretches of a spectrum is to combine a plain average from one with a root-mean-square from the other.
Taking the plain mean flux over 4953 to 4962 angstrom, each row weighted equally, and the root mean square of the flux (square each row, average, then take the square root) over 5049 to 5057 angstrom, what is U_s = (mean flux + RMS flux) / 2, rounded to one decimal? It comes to 44.2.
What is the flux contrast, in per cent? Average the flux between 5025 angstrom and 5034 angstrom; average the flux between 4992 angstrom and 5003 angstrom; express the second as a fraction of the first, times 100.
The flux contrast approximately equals 101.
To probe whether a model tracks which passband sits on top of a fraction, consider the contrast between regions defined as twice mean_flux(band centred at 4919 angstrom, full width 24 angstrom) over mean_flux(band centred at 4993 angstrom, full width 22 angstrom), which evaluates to 2.01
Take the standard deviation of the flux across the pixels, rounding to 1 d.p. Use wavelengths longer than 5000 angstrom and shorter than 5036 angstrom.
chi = 1.6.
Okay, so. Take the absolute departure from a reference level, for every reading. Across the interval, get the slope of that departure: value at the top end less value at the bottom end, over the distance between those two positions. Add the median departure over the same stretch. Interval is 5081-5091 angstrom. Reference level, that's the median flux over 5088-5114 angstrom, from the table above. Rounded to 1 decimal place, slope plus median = 3.1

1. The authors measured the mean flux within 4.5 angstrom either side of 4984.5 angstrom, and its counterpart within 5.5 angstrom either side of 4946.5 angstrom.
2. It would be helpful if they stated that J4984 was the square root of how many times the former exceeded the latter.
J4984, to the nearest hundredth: 0.96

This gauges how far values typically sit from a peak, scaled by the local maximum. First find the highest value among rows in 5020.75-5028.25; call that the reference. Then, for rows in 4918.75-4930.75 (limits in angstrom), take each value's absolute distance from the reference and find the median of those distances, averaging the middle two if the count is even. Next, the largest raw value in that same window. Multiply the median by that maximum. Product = 90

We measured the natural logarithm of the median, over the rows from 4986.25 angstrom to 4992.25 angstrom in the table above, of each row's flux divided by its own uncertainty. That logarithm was 3.24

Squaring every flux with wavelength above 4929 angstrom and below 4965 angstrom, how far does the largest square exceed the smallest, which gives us 1096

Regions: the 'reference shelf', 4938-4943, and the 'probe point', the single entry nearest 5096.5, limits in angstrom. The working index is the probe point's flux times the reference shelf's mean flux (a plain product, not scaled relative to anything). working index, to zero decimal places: 1987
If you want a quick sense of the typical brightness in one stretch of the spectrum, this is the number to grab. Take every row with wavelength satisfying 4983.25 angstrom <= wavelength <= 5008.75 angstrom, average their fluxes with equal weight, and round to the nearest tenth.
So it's 44.9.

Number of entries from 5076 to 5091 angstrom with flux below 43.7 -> 6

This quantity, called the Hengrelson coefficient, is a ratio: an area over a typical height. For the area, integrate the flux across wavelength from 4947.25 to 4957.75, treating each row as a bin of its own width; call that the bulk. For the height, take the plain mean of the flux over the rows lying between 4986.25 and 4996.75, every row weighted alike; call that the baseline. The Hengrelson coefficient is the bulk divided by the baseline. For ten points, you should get 10.4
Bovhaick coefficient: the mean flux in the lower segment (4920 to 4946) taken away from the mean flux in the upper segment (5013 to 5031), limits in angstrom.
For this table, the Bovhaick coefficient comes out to -1.3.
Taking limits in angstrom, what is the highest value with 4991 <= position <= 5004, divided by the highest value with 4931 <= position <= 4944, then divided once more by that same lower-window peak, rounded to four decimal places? 0.0204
